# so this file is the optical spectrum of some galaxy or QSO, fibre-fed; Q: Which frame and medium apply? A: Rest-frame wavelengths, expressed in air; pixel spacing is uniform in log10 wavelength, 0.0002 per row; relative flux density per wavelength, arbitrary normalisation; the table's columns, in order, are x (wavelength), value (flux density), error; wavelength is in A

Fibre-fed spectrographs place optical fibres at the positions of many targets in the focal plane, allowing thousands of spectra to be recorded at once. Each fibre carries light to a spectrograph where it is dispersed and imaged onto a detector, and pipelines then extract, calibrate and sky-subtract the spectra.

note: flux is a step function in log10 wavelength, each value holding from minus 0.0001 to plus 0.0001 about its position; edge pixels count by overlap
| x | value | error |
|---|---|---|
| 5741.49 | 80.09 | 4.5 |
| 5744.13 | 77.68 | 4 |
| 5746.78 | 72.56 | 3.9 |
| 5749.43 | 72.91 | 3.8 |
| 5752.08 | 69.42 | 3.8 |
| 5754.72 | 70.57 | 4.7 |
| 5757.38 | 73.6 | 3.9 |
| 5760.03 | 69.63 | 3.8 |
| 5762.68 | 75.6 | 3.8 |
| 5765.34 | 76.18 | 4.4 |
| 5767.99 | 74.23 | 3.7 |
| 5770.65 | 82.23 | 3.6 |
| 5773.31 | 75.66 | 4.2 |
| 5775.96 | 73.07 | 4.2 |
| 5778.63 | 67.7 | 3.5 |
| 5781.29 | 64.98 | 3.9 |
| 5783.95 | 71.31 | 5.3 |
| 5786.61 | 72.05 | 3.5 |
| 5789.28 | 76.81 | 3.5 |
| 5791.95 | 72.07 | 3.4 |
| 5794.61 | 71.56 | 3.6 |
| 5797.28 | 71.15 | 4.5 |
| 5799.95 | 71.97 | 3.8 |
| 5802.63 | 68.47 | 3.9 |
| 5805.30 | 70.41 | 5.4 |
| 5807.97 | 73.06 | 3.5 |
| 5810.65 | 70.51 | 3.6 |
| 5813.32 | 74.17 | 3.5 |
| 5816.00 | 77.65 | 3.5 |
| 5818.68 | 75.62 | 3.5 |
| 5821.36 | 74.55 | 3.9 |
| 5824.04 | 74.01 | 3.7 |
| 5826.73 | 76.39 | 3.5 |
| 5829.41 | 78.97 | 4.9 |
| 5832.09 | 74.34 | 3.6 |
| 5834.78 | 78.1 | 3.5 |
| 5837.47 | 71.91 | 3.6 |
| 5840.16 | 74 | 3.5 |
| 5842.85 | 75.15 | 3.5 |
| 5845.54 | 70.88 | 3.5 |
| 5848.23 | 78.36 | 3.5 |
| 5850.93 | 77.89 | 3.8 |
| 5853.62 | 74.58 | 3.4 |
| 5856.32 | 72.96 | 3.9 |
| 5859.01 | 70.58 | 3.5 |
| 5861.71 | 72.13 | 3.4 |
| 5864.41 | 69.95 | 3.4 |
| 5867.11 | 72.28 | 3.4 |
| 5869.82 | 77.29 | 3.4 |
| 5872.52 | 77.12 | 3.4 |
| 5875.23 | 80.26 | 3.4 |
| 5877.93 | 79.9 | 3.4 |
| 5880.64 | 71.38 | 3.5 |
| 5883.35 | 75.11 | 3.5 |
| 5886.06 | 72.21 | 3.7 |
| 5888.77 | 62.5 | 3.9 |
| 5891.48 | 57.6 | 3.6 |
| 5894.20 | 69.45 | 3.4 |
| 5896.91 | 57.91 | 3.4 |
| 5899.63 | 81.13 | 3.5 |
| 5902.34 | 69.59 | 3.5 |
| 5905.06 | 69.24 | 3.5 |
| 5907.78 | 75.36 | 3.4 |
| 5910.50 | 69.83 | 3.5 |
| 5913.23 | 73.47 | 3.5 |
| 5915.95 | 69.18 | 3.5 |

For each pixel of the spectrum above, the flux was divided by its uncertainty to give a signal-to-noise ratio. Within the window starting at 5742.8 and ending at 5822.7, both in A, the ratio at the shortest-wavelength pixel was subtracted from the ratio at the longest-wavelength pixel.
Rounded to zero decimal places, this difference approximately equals 0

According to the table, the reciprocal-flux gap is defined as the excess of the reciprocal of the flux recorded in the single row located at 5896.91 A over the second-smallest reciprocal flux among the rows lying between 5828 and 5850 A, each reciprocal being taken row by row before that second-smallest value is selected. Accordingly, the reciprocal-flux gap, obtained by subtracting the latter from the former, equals 0.0045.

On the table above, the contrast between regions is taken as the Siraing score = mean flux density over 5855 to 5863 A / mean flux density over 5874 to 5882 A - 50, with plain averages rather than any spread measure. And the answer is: -49.1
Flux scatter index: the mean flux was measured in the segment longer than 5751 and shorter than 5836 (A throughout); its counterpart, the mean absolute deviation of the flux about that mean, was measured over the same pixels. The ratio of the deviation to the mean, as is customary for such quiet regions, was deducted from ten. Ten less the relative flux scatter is 9.96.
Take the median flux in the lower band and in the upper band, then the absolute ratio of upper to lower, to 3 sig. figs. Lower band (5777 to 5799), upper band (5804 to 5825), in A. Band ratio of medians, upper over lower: 1.04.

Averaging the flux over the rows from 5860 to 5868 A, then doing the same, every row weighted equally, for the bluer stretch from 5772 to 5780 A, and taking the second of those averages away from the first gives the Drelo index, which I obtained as -0.7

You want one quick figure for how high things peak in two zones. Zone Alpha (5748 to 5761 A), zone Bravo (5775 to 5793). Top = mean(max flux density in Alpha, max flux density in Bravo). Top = 75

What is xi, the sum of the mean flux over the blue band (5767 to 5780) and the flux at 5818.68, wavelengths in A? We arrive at 150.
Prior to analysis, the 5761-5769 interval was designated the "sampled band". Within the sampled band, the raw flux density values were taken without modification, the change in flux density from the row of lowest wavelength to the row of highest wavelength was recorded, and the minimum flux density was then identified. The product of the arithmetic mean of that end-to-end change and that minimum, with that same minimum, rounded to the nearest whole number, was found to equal 2704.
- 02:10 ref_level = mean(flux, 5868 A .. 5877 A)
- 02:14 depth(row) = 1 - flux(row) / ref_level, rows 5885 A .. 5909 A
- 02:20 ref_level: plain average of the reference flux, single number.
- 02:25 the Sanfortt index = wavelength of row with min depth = 5899.63 A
